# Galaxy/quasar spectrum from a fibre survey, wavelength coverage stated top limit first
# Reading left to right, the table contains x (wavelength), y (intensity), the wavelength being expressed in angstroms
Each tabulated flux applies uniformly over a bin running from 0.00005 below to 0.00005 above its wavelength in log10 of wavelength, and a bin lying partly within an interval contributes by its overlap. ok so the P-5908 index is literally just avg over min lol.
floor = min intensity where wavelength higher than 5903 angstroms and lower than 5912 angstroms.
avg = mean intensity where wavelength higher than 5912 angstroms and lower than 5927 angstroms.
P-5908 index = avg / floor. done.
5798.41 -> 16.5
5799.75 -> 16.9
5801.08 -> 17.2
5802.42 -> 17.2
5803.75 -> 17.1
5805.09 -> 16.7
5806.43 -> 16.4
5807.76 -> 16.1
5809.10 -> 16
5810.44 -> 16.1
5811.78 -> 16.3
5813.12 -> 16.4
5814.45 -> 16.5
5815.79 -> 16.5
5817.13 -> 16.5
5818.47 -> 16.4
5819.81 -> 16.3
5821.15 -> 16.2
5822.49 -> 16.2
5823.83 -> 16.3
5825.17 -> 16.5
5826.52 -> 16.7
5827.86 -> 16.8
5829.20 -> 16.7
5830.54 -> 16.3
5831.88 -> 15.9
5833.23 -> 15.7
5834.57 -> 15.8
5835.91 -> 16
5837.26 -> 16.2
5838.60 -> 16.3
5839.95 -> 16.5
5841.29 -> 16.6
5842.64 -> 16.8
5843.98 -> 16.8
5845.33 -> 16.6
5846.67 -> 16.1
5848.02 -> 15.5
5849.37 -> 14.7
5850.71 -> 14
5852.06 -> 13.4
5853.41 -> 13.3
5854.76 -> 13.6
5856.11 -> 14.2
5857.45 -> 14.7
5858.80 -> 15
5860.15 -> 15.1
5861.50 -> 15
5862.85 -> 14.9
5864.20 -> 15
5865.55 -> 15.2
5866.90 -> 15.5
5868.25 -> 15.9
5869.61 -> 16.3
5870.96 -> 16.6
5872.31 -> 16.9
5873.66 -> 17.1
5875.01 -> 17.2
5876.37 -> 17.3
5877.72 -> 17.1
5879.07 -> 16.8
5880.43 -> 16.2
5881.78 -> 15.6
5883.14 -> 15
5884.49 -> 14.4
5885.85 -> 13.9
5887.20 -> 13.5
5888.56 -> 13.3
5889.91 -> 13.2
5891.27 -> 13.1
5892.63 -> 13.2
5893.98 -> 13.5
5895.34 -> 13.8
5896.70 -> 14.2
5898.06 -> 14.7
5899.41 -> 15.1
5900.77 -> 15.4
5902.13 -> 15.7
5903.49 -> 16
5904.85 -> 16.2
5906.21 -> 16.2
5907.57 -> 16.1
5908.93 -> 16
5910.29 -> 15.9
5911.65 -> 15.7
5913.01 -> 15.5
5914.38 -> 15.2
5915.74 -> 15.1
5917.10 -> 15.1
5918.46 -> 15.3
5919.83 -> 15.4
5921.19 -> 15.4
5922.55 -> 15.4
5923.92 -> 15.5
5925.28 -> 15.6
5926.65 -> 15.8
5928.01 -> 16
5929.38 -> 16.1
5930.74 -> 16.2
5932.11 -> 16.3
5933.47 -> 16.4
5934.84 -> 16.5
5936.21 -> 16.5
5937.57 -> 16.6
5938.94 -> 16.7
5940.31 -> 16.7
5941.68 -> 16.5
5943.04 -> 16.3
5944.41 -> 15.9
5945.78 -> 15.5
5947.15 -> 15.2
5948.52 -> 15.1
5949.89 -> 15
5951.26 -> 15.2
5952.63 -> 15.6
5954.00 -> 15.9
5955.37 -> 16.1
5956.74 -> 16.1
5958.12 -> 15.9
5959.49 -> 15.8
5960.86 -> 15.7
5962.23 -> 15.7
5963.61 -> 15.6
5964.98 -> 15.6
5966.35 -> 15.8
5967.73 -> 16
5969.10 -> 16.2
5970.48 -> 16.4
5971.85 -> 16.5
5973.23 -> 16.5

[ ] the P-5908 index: 0.98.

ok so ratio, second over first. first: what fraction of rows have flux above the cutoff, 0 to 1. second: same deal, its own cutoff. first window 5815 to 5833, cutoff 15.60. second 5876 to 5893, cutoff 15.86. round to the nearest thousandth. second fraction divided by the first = 0.308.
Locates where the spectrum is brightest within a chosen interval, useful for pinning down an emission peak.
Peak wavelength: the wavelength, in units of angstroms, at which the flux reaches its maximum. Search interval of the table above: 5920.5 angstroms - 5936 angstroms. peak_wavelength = 5934.84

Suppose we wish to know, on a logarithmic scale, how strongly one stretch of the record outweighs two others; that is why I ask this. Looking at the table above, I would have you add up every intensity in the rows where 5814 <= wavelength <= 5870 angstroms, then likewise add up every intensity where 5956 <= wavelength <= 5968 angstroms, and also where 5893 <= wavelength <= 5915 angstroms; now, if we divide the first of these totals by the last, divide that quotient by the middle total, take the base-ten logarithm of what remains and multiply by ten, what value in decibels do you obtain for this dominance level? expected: -17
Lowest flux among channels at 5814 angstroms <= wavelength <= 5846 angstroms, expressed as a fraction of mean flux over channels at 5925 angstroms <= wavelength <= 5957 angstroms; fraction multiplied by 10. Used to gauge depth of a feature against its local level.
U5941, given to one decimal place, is 9.8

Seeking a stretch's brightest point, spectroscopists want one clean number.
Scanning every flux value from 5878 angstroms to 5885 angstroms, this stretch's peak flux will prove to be 16.8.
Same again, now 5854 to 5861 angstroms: 15.1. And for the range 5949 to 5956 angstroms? 16.1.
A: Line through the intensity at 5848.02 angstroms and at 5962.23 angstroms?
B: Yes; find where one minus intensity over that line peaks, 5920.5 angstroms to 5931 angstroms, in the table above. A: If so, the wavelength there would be 5922.55 angstroms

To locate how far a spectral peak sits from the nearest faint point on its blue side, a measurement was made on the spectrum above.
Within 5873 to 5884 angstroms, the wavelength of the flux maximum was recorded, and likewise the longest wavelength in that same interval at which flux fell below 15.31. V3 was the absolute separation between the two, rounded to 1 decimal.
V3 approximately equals 6.8 angstroms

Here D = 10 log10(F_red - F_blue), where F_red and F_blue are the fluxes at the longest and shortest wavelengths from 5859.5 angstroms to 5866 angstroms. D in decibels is -10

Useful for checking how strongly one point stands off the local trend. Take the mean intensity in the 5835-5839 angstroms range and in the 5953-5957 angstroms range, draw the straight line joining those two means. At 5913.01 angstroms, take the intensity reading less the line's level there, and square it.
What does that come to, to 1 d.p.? 0.3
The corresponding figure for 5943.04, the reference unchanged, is 0.1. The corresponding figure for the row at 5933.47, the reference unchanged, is 0.1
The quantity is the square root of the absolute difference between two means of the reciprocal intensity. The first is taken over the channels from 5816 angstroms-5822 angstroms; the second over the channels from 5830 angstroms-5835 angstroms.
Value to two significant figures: 0.041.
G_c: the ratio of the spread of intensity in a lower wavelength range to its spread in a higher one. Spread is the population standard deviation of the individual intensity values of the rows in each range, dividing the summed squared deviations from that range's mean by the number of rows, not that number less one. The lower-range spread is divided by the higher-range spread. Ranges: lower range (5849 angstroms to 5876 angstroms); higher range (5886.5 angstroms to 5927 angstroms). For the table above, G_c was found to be 1.2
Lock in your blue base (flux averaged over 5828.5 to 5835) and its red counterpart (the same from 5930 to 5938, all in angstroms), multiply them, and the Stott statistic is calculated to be 264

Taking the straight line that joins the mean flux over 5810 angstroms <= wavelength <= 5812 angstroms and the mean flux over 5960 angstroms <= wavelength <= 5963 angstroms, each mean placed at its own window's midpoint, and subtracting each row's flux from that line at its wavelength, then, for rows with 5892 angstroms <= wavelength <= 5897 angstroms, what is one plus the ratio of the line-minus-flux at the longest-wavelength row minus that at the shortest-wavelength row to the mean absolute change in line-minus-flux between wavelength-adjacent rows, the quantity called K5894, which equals -2.0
